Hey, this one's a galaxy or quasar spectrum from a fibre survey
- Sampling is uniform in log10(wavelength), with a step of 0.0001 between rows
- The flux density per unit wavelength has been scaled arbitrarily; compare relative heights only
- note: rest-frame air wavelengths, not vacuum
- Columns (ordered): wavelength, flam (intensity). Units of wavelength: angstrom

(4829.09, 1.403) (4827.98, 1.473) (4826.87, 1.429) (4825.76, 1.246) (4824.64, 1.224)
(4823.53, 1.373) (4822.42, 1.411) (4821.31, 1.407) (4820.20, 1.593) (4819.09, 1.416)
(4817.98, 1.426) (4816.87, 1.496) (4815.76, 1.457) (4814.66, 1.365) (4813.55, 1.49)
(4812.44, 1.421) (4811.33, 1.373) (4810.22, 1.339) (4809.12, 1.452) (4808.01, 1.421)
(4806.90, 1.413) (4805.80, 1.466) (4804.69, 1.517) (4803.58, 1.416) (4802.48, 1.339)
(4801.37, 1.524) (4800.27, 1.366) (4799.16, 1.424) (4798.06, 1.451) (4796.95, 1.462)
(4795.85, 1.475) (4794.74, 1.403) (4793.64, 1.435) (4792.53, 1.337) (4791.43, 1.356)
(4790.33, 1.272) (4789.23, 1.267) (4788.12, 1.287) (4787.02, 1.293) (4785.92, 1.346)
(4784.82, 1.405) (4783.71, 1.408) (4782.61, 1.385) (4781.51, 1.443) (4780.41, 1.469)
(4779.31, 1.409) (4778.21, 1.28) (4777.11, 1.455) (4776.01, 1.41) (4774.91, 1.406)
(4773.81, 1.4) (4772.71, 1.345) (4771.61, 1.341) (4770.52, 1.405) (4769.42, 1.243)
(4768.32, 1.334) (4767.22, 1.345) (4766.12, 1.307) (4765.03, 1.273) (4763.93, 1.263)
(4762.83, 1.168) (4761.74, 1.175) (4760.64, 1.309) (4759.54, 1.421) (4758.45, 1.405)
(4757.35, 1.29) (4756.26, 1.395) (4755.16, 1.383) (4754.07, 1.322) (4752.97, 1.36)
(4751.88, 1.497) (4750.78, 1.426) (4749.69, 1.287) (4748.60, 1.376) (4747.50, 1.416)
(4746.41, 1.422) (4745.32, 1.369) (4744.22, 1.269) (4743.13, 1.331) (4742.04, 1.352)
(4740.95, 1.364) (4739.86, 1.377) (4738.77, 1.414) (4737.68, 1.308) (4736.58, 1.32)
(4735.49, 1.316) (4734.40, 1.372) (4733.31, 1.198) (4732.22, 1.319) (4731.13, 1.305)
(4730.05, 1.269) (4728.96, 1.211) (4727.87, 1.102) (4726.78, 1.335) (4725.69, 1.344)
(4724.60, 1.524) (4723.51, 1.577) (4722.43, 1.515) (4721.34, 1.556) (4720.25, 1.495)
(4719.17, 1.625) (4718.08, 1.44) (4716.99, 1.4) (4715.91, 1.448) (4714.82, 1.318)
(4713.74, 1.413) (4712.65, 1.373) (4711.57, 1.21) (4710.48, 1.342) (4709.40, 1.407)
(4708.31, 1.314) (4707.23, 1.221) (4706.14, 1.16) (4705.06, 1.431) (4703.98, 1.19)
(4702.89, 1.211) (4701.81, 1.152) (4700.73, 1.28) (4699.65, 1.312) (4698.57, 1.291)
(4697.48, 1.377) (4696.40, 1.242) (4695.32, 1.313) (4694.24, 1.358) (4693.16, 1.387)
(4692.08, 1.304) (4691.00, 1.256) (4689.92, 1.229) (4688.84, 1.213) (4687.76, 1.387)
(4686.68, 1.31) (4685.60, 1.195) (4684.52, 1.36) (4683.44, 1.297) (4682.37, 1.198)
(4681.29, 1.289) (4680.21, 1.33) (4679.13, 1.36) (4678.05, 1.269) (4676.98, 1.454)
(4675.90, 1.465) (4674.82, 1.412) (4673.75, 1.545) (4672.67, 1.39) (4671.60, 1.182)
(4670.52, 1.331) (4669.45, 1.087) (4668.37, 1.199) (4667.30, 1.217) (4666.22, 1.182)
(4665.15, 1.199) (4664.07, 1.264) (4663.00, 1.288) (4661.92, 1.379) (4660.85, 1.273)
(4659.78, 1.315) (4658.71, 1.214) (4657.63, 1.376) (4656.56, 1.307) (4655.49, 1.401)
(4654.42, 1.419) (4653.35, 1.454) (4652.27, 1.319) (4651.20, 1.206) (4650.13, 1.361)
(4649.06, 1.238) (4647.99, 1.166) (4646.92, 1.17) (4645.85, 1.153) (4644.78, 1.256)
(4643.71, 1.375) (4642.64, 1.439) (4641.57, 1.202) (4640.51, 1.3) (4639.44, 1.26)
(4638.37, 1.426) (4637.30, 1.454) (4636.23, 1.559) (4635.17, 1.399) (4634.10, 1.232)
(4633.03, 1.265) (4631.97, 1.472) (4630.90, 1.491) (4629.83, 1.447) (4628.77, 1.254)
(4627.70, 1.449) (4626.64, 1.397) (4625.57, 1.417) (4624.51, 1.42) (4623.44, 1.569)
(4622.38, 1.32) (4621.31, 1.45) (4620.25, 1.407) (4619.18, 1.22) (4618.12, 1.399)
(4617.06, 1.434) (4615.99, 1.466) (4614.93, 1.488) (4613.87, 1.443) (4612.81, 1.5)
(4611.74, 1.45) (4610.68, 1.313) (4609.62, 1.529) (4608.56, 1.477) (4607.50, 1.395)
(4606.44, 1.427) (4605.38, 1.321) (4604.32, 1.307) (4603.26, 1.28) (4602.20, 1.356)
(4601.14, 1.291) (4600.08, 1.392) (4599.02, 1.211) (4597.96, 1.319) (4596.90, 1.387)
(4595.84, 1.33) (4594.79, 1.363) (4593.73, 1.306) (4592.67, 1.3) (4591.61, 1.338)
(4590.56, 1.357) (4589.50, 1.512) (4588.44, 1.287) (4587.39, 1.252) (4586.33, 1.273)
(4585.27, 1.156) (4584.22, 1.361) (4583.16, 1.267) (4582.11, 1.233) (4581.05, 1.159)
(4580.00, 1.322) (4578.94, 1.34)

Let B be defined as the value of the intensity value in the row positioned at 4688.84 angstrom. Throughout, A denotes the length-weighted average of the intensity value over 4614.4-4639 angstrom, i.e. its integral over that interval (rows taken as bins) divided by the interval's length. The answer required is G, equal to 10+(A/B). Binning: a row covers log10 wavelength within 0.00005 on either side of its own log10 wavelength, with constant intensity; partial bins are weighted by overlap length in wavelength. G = 11.2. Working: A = 1.41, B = 1.213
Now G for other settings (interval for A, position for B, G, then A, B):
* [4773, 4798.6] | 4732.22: 11.0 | 1.38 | 1.319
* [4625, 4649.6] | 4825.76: 11.1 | 1.34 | 1.246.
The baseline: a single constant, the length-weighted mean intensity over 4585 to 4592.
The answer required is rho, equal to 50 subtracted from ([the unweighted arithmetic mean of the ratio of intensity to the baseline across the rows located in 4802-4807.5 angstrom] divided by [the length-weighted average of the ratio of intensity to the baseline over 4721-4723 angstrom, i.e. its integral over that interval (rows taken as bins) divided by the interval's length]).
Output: -49.1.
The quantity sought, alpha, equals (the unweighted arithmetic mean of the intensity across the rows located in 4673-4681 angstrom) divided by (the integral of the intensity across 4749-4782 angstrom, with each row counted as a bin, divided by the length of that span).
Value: 1.04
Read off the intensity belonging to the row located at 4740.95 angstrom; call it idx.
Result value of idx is 1.364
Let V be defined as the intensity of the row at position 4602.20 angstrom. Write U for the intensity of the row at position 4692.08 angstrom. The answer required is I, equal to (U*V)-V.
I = 0.41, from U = 1.304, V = 1.356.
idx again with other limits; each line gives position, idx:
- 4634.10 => 1.232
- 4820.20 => 1.593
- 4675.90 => 1.465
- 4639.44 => 1.26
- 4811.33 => 1.373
